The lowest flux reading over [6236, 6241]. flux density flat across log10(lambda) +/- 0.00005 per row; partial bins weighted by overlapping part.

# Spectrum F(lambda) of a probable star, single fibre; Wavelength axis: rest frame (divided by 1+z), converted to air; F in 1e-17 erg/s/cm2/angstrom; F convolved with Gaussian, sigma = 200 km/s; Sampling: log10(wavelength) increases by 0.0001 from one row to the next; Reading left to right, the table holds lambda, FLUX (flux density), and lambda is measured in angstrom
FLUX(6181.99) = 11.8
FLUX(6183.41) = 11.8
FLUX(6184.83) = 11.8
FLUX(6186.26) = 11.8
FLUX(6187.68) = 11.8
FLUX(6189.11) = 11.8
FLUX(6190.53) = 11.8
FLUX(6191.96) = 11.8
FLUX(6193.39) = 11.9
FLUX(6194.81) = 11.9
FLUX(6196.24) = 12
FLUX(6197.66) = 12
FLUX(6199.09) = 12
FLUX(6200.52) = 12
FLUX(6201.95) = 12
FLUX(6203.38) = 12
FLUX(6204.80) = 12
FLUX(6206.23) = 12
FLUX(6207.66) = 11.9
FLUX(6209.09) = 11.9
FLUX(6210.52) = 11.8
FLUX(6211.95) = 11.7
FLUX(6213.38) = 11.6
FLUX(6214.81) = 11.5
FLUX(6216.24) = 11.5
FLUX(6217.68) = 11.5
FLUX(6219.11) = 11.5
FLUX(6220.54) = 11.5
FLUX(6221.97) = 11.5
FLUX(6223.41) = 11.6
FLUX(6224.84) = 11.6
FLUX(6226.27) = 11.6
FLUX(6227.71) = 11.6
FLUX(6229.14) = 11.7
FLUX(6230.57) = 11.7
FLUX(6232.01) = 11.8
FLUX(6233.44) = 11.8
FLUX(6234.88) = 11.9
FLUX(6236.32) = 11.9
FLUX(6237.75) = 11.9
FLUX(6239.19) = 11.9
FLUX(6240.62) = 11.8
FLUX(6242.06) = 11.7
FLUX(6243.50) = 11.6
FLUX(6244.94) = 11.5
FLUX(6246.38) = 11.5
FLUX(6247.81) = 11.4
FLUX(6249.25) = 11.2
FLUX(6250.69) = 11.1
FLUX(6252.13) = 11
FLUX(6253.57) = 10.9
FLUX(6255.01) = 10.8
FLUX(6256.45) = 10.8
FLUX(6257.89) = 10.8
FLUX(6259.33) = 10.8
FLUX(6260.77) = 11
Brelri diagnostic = 11.8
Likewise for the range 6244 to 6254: 10.9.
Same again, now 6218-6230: 11.5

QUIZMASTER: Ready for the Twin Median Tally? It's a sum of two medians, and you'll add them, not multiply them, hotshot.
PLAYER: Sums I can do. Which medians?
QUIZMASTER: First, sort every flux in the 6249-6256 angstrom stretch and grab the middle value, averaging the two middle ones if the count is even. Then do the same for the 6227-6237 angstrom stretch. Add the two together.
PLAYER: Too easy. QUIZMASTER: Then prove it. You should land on 22.8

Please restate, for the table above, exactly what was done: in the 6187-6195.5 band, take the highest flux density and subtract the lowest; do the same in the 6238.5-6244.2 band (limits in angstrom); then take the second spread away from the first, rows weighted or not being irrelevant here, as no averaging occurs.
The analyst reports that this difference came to -0.20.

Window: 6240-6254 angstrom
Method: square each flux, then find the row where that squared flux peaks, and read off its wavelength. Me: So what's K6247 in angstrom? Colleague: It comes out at 6240.62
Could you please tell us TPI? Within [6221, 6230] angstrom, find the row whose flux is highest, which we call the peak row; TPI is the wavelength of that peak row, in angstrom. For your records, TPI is 6229.14 angstrom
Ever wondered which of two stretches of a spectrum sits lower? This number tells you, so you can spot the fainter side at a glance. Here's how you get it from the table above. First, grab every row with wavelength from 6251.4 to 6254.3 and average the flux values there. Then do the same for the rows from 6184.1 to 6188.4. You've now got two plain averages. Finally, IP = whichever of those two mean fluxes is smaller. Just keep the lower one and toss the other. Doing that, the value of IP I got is 10.9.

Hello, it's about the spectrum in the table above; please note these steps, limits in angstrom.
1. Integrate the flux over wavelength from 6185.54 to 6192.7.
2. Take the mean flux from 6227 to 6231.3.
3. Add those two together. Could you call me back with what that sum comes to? 96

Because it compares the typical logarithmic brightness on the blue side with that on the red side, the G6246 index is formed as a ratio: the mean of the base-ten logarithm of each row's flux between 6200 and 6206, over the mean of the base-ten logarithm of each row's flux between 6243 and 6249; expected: 1.02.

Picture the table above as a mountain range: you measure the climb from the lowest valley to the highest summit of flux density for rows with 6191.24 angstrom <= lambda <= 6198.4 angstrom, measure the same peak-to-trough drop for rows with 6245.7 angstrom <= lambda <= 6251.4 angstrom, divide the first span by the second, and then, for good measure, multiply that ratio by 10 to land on 5.0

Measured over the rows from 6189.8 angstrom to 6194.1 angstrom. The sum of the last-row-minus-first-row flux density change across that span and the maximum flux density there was 12.0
